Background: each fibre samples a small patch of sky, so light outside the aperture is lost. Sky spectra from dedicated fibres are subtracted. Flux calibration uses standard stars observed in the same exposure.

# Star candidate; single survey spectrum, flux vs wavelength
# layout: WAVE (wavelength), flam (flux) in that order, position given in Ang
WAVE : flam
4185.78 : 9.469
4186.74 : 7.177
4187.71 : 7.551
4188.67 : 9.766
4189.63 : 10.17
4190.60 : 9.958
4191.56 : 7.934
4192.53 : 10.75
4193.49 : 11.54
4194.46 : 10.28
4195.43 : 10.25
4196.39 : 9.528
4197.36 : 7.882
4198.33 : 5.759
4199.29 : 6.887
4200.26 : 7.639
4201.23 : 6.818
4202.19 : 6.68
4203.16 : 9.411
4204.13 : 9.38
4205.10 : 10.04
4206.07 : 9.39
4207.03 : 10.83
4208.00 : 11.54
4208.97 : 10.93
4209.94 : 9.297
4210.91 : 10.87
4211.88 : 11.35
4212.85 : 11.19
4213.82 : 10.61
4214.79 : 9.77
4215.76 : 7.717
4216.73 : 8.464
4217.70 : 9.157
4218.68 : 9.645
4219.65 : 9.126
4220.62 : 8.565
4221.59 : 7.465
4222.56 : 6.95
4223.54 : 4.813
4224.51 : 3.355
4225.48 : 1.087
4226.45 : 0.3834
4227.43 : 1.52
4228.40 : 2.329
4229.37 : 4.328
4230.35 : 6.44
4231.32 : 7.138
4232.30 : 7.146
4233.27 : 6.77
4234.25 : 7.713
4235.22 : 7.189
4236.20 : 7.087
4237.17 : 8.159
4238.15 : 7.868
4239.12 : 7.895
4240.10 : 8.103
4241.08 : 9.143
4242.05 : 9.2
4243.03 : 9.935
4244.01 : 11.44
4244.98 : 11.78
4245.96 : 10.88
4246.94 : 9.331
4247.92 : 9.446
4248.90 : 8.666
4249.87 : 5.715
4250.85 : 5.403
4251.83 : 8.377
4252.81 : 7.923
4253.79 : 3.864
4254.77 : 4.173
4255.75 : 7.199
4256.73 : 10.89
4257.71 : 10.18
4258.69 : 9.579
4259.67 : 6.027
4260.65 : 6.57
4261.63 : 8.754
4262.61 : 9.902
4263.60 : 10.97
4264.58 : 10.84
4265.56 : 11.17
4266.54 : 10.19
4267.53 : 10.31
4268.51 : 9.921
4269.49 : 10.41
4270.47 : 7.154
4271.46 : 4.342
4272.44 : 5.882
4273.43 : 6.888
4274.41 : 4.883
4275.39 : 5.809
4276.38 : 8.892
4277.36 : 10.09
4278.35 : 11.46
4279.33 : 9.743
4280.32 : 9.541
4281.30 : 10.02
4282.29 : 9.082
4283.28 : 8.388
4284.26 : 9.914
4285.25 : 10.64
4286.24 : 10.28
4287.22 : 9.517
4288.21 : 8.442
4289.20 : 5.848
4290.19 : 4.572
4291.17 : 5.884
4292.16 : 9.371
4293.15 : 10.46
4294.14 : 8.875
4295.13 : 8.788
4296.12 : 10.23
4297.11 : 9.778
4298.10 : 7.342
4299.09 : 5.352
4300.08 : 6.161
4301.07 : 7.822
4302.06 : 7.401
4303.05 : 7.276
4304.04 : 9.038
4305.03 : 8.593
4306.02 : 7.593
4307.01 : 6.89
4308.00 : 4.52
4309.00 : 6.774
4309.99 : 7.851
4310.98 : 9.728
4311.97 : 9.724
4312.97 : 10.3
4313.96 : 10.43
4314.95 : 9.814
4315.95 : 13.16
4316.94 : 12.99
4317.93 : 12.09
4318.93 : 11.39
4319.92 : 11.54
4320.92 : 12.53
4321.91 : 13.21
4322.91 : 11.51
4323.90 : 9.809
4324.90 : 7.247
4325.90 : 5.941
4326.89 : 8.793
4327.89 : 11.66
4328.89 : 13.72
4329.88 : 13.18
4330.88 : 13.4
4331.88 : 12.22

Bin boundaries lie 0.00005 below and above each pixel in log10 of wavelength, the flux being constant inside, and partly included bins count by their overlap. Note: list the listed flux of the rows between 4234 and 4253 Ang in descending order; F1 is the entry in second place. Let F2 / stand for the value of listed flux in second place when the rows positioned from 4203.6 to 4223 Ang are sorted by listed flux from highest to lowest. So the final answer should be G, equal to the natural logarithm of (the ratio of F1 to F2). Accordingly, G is 0.01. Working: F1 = 11.44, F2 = 11.35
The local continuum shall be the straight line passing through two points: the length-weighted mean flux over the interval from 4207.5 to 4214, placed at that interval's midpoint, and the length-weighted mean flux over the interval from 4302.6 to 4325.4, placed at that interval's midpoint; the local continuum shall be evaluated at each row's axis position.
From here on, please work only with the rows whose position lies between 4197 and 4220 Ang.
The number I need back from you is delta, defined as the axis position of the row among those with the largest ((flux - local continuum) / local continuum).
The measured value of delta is 4208.00 Ang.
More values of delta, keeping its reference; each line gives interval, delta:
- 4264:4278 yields 4265.56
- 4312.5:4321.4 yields 4315.95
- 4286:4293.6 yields 4293.15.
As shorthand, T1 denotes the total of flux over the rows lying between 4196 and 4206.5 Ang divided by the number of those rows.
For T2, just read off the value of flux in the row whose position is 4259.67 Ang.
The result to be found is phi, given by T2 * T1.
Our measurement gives 49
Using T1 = 8.1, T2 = 6.027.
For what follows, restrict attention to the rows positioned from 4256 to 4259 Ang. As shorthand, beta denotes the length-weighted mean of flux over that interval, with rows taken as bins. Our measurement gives 10.0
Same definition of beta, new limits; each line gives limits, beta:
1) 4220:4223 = 7.8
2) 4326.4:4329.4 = 11.4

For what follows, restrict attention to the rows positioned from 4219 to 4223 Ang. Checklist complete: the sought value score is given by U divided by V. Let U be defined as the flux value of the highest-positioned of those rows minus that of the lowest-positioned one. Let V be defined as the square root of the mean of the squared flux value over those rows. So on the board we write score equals -0.3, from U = -2.2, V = 8.1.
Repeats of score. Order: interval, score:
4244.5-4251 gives -0.7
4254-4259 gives 0.6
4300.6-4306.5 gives 0.0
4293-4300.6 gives -0.5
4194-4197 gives -0.1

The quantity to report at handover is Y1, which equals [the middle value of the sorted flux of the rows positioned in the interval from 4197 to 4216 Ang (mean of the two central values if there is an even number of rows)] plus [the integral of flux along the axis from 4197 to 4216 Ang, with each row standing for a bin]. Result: 185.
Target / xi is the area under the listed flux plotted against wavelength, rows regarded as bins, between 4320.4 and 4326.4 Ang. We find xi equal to 60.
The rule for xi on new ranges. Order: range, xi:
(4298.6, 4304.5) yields 42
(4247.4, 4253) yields 42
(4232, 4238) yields 44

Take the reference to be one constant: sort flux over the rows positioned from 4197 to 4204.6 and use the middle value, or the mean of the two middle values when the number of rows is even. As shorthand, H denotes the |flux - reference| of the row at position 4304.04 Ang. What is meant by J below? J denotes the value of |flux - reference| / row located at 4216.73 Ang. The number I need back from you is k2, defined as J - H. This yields -0.6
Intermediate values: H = 1.8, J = 1.2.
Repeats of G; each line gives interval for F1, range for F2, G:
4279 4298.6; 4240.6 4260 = -0.09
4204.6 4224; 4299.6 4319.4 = -0.13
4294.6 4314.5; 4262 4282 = -0.08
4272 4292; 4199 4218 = -0.06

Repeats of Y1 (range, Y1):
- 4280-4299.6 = 178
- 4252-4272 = 180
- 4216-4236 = 127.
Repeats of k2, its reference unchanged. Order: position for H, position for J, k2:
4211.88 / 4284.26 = -1.4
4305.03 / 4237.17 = -0.4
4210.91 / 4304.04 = -1.8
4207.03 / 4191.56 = -2.9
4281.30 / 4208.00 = 1.5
